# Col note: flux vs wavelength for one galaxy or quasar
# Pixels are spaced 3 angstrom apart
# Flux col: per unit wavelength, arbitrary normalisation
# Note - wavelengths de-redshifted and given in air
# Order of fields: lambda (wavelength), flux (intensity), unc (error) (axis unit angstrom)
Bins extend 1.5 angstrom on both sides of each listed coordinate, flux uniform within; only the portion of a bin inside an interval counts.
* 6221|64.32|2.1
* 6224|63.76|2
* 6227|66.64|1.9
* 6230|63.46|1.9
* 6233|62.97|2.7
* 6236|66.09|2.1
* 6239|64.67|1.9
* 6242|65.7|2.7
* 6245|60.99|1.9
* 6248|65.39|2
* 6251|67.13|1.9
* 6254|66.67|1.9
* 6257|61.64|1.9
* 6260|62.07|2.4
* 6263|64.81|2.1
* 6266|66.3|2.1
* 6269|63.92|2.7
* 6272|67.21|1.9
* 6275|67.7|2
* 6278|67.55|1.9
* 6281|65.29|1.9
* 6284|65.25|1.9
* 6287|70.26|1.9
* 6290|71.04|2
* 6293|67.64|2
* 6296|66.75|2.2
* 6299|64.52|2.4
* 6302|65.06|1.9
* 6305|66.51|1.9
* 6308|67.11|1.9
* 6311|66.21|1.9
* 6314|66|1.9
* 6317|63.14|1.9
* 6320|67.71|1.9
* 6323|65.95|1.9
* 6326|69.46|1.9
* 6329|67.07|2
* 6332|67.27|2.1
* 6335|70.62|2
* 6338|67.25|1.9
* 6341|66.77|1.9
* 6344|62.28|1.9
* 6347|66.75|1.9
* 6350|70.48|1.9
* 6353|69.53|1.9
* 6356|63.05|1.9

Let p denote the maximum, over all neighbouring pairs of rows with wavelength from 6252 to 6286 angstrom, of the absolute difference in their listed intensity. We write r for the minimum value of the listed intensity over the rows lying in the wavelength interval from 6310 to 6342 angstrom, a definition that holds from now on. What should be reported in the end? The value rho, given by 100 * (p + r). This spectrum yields 6817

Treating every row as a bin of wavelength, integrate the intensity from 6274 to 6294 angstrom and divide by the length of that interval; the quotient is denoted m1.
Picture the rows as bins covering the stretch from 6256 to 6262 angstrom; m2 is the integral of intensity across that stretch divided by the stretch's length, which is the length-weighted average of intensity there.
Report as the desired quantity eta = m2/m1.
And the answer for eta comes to 0.92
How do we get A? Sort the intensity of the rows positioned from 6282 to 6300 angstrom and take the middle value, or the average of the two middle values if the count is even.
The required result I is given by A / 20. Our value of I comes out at 3.36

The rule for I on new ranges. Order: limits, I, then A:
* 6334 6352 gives 3.35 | 67.0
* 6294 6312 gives 3.32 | 66.4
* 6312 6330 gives 3.33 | 66.5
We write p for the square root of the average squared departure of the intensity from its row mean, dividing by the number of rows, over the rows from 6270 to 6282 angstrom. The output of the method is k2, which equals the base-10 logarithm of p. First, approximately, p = 1.0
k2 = -0.01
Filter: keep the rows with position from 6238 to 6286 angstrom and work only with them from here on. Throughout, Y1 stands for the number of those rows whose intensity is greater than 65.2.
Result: 10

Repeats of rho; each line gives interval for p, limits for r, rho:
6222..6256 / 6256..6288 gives 6635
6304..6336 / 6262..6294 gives 6849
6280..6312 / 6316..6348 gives 6729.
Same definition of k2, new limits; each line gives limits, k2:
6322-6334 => 0.10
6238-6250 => 0.27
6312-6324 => 0.21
